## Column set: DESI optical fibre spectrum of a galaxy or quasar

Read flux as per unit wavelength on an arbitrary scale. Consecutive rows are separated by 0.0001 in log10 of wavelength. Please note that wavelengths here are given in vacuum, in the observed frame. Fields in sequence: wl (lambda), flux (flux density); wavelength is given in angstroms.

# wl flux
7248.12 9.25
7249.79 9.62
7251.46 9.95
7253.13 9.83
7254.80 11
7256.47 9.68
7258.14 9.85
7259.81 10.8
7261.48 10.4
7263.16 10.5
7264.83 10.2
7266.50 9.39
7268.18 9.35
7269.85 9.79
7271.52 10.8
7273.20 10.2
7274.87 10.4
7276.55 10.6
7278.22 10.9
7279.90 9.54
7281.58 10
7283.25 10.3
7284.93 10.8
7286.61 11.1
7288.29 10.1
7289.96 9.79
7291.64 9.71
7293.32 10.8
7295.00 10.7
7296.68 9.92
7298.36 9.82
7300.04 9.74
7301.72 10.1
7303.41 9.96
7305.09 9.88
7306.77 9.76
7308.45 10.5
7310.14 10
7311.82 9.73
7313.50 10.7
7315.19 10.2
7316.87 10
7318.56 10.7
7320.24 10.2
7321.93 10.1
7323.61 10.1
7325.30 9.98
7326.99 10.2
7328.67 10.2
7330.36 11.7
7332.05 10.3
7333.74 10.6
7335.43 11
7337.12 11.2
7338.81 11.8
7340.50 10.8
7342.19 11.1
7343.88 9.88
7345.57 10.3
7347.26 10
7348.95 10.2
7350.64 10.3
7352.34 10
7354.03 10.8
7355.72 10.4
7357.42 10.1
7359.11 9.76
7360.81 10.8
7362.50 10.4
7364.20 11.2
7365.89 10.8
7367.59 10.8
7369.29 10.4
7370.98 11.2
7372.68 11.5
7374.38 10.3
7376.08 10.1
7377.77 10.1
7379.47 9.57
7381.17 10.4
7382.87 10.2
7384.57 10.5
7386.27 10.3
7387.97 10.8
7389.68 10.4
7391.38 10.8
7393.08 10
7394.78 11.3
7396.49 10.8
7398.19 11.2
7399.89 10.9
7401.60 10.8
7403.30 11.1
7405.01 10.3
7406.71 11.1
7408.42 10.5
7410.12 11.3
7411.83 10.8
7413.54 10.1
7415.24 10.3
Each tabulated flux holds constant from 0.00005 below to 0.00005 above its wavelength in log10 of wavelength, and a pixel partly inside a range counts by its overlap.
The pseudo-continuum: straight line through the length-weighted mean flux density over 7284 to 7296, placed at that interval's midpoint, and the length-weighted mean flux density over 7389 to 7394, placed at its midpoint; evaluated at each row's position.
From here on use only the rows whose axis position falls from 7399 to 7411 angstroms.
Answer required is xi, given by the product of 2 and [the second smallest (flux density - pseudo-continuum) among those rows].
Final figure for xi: 0.1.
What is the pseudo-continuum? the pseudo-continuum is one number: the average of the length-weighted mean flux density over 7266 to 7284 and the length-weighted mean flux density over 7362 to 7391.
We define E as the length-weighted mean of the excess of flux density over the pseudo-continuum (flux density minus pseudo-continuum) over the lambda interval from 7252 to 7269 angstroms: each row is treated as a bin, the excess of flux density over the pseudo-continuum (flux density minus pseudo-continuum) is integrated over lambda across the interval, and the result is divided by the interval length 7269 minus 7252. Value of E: -0.23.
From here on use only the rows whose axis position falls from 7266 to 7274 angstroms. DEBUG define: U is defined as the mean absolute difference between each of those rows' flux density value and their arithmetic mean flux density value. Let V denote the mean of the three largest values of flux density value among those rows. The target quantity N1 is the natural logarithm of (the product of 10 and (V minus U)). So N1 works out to 4.58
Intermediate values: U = 0.48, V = 10.3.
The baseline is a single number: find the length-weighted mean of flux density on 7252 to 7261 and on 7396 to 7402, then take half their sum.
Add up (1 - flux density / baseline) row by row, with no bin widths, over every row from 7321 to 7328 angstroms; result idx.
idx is 0.187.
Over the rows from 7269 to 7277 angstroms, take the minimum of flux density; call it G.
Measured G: 9.79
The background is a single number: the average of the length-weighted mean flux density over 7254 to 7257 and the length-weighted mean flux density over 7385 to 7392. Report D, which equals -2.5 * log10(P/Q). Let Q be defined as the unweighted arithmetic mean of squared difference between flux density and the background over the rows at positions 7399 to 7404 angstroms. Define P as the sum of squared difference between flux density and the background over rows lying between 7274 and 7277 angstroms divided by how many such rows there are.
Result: 3.3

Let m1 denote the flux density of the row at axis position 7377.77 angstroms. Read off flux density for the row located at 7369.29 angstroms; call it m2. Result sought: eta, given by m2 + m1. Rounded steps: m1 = 10.1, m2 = 10.4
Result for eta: 20.5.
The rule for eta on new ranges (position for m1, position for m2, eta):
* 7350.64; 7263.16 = 20.8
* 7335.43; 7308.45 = 21.5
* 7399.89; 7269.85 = 20.7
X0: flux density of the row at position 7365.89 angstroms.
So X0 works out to 10.8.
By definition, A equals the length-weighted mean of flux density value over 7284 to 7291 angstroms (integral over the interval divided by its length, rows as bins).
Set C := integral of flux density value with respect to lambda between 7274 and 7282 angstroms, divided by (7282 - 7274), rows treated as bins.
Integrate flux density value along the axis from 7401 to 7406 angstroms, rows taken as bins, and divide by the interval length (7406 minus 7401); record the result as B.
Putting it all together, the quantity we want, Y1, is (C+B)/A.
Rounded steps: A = 10.4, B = 10.8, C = 10.3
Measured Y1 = 2.02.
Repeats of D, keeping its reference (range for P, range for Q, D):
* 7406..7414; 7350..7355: -0.8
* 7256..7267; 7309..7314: -0.2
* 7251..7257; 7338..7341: 0.9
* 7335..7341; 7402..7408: -1.0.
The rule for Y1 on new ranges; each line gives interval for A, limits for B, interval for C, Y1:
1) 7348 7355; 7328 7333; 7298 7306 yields 2.00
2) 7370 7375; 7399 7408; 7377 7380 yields 1.88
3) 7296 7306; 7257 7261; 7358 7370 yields 2.11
